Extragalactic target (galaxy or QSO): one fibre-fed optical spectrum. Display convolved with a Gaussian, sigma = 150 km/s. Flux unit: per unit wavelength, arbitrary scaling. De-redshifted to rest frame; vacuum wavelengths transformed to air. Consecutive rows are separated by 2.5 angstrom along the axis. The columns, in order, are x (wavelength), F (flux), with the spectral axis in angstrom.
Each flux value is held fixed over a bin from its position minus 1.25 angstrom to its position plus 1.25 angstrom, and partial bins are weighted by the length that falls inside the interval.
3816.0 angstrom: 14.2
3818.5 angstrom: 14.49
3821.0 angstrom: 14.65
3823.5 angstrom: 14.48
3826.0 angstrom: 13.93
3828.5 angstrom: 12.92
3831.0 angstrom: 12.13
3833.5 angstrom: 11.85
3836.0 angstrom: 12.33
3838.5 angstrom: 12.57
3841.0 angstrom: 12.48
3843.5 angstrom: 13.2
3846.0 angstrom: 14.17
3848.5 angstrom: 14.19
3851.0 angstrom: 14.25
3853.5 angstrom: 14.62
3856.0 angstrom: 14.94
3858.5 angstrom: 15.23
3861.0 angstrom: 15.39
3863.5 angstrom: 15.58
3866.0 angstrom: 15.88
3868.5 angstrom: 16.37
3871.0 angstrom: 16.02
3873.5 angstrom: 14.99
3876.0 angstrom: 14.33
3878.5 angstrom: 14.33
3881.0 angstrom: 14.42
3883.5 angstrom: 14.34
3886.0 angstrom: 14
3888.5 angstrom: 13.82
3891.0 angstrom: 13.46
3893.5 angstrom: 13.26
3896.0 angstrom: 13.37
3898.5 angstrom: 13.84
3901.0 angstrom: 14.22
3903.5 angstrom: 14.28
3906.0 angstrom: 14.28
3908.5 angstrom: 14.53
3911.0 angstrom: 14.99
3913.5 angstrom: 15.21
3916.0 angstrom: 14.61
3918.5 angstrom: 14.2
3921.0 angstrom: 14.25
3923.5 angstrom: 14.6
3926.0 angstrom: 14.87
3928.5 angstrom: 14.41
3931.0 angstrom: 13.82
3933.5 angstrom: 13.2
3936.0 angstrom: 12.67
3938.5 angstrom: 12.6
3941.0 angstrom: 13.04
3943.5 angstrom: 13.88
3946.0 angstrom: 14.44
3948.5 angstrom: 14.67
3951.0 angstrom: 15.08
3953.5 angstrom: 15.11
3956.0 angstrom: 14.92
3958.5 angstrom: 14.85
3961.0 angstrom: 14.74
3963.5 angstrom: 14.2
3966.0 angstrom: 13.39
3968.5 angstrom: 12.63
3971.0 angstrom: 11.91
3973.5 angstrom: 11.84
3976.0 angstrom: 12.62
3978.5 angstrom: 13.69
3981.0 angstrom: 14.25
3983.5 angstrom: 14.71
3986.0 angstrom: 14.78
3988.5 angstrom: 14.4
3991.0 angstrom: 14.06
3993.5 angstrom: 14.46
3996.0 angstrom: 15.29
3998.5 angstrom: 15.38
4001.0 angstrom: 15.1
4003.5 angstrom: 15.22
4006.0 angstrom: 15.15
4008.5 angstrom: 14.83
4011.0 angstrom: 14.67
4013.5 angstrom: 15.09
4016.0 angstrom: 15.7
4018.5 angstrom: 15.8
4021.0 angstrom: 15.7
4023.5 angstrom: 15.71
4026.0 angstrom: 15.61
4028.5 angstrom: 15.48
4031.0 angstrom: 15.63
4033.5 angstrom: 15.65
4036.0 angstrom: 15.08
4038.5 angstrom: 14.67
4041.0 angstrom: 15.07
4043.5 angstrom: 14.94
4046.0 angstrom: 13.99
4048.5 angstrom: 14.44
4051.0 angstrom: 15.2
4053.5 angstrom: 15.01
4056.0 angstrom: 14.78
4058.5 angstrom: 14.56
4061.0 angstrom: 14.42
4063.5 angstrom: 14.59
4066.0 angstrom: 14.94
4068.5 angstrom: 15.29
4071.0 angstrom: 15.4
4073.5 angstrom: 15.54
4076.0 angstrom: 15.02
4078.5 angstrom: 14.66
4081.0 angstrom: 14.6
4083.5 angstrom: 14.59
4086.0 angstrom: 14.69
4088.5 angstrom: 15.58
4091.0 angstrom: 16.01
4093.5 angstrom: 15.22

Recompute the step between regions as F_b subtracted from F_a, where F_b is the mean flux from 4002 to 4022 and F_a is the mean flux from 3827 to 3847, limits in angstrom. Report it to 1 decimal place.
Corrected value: -2.6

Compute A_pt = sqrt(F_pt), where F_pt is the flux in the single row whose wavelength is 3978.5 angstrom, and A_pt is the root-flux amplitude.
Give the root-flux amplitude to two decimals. 3.70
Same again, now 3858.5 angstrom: 3.90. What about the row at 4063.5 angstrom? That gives 3.82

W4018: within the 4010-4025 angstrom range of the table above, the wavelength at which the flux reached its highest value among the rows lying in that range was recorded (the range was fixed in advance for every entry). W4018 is 4018.5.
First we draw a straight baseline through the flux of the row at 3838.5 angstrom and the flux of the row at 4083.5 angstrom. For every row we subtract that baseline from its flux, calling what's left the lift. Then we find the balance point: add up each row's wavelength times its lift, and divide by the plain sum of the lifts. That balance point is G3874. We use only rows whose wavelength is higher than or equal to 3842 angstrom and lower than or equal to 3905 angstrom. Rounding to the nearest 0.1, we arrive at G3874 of 3868.8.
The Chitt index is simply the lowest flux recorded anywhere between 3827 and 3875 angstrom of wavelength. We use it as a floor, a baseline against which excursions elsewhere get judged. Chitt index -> 11.85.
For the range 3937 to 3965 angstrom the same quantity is 12.6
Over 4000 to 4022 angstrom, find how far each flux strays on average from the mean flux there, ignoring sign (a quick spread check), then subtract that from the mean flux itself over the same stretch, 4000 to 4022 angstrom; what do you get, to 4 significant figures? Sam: 14.93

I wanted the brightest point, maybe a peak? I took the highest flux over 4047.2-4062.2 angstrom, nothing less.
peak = 15.2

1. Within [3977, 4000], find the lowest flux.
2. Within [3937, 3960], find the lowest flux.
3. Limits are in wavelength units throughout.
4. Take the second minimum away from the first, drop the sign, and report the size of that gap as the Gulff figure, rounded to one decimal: 1.1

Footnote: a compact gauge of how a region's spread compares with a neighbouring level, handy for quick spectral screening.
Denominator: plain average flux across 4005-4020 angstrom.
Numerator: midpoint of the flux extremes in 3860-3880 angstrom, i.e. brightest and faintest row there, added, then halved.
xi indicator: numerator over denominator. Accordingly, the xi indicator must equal 1.01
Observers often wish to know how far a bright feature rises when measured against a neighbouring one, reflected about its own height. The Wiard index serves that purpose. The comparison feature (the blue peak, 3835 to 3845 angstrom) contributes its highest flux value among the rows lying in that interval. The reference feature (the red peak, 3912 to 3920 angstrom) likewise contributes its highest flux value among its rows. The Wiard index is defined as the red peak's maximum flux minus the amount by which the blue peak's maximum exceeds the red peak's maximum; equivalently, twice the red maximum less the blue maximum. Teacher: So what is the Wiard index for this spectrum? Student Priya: 17.2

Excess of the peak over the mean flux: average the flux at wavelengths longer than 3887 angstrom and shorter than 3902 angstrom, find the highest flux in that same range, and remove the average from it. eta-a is 0.56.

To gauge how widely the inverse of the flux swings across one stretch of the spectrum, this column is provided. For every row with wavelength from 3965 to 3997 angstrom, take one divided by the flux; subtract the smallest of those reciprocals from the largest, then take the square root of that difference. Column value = 0.14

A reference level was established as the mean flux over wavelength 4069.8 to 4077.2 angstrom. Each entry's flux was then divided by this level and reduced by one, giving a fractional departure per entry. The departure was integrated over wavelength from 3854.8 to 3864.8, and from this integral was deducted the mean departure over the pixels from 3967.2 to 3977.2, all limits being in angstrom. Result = 0.18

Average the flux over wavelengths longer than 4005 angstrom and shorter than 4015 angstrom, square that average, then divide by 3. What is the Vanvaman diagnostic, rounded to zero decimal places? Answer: 74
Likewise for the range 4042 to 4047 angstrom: 70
